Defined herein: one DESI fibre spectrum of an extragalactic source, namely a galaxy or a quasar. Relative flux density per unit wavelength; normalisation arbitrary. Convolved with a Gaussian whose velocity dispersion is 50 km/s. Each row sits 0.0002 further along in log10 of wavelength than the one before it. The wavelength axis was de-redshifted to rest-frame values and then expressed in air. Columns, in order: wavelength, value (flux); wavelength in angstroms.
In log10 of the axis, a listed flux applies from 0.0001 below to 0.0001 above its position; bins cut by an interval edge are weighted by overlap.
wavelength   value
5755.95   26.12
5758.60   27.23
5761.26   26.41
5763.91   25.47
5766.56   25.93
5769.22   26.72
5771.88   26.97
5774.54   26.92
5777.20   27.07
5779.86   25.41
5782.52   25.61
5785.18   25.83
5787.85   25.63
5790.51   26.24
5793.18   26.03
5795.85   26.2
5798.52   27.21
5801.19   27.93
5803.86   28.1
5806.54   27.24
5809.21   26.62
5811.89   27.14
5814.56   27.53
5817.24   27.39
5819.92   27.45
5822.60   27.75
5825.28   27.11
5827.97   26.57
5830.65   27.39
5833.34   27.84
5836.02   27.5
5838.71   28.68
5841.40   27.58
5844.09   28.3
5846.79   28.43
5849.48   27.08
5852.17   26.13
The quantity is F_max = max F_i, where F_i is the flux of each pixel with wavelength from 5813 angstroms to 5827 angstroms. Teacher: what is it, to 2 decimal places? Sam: 27.75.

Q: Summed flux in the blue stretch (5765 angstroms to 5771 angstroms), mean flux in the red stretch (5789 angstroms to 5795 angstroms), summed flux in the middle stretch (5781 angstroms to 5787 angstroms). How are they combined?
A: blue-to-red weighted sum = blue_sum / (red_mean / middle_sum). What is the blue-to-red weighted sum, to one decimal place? 103.6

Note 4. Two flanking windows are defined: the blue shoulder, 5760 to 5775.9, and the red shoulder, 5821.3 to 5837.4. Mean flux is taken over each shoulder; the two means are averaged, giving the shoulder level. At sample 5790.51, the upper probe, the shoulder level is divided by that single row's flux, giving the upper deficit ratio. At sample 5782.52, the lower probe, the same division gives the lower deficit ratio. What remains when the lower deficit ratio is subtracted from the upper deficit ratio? -0.03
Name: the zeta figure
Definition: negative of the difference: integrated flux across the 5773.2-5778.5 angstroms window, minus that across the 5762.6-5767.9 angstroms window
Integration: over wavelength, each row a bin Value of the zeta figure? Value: -7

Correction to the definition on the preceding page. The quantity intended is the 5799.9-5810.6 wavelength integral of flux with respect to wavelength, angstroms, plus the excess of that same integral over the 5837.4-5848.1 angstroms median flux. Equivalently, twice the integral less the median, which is 559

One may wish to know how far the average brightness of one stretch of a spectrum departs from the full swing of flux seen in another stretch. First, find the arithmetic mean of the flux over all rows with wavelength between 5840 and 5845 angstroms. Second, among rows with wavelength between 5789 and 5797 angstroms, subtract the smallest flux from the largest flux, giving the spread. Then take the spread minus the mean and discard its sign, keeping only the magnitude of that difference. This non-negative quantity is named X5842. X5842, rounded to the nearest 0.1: 27.7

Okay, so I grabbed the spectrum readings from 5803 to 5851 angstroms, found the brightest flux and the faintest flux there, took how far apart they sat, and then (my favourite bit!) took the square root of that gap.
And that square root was 1.453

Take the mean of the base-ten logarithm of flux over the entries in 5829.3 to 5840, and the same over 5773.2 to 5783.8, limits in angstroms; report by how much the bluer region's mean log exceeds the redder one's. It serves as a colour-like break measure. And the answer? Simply -0.026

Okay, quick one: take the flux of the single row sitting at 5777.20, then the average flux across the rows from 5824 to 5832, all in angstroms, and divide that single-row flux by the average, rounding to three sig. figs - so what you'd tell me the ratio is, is 1.00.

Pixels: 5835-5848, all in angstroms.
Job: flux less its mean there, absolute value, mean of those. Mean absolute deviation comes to 0.45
